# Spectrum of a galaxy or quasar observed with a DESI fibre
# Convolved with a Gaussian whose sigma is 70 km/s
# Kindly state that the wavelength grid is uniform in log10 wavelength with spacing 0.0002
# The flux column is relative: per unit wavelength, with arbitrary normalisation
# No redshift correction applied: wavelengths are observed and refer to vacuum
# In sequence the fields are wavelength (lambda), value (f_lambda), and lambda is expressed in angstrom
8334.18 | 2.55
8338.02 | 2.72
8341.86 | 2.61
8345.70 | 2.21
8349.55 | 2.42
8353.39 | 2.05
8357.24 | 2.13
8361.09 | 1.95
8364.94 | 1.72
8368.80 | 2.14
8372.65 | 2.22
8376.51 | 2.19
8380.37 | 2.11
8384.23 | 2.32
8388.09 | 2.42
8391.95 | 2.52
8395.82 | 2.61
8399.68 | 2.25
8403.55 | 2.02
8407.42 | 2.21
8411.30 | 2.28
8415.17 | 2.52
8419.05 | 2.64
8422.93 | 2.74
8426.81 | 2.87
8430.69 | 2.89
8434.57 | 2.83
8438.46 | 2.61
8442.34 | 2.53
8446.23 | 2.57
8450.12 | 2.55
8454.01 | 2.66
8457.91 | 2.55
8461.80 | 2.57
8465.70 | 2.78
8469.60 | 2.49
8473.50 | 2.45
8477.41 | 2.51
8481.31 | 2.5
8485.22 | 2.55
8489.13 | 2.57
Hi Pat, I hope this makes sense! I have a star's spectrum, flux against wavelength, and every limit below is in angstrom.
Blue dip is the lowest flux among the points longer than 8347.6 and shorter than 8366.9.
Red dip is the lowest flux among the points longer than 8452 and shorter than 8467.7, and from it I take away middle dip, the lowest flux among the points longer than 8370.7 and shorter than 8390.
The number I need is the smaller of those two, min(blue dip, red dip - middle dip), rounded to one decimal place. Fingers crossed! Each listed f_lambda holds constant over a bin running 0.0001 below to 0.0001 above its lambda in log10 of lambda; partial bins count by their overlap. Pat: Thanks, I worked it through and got 0.4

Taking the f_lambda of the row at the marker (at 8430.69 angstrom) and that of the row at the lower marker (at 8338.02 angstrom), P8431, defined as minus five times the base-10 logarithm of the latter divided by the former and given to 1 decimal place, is 0.1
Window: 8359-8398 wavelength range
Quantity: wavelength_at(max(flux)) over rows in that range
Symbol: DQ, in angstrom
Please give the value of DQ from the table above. 8395.82 angstrom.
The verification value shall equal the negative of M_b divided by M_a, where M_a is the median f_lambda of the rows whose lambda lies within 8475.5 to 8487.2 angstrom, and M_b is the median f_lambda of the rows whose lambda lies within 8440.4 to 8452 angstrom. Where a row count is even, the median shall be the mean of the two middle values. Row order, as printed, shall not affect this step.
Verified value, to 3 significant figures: -1.02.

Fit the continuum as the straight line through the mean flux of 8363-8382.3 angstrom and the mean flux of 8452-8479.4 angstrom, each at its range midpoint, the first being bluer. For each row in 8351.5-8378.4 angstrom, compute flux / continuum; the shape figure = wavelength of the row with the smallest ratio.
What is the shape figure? 8364.94 angstrom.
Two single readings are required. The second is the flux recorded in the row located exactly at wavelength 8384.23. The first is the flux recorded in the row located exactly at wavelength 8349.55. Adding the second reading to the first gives 4.7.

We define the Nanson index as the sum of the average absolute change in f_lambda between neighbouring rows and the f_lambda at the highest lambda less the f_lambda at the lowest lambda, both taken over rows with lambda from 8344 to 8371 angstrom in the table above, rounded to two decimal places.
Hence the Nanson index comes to 0.18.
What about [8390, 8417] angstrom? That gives 0.20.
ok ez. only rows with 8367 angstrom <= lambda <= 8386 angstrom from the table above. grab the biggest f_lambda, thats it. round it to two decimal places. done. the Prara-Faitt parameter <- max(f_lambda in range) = 2.32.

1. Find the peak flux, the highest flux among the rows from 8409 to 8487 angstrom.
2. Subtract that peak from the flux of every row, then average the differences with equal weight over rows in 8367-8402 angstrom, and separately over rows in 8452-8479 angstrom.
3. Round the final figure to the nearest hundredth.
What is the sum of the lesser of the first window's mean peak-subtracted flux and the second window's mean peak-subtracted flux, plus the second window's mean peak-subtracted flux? -0.90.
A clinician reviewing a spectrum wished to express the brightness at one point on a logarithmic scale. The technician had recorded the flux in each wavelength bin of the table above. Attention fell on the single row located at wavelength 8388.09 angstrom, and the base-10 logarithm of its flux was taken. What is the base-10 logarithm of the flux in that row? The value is 0.38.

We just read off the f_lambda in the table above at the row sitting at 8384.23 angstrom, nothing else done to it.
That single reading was 2.32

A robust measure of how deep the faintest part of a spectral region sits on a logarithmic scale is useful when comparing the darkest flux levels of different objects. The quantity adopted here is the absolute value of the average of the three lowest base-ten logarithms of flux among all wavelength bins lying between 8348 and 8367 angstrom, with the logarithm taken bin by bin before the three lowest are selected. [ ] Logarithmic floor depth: 0.279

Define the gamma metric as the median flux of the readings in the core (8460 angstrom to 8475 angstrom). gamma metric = 2.53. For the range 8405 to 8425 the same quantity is 2.52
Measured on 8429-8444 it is 2.72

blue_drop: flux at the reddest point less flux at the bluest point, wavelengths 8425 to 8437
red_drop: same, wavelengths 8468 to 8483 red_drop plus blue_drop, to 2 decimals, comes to -0.03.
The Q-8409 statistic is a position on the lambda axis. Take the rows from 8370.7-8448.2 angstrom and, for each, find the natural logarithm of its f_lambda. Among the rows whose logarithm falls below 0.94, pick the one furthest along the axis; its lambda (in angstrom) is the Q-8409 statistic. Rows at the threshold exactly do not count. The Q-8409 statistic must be 8442.34 angstrom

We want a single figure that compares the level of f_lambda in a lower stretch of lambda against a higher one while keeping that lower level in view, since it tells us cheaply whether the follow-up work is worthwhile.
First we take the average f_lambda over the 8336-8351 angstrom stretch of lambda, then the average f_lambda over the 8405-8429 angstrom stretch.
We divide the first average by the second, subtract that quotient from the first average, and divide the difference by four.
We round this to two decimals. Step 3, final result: 0.38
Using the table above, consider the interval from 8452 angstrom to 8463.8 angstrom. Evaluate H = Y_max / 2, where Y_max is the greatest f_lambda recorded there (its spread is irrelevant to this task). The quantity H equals 1.33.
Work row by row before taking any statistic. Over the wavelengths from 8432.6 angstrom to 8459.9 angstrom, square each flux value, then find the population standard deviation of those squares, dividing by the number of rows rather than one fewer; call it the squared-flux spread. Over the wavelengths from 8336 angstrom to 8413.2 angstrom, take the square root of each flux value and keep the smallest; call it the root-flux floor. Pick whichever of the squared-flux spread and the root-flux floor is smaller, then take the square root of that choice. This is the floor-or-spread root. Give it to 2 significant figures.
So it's 0.72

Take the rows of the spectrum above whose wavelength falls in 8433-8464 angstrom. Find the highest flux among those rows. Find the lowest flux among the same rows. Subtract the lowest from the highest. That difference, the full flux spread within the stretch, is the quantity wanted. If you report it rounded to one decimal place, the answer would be 0.3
